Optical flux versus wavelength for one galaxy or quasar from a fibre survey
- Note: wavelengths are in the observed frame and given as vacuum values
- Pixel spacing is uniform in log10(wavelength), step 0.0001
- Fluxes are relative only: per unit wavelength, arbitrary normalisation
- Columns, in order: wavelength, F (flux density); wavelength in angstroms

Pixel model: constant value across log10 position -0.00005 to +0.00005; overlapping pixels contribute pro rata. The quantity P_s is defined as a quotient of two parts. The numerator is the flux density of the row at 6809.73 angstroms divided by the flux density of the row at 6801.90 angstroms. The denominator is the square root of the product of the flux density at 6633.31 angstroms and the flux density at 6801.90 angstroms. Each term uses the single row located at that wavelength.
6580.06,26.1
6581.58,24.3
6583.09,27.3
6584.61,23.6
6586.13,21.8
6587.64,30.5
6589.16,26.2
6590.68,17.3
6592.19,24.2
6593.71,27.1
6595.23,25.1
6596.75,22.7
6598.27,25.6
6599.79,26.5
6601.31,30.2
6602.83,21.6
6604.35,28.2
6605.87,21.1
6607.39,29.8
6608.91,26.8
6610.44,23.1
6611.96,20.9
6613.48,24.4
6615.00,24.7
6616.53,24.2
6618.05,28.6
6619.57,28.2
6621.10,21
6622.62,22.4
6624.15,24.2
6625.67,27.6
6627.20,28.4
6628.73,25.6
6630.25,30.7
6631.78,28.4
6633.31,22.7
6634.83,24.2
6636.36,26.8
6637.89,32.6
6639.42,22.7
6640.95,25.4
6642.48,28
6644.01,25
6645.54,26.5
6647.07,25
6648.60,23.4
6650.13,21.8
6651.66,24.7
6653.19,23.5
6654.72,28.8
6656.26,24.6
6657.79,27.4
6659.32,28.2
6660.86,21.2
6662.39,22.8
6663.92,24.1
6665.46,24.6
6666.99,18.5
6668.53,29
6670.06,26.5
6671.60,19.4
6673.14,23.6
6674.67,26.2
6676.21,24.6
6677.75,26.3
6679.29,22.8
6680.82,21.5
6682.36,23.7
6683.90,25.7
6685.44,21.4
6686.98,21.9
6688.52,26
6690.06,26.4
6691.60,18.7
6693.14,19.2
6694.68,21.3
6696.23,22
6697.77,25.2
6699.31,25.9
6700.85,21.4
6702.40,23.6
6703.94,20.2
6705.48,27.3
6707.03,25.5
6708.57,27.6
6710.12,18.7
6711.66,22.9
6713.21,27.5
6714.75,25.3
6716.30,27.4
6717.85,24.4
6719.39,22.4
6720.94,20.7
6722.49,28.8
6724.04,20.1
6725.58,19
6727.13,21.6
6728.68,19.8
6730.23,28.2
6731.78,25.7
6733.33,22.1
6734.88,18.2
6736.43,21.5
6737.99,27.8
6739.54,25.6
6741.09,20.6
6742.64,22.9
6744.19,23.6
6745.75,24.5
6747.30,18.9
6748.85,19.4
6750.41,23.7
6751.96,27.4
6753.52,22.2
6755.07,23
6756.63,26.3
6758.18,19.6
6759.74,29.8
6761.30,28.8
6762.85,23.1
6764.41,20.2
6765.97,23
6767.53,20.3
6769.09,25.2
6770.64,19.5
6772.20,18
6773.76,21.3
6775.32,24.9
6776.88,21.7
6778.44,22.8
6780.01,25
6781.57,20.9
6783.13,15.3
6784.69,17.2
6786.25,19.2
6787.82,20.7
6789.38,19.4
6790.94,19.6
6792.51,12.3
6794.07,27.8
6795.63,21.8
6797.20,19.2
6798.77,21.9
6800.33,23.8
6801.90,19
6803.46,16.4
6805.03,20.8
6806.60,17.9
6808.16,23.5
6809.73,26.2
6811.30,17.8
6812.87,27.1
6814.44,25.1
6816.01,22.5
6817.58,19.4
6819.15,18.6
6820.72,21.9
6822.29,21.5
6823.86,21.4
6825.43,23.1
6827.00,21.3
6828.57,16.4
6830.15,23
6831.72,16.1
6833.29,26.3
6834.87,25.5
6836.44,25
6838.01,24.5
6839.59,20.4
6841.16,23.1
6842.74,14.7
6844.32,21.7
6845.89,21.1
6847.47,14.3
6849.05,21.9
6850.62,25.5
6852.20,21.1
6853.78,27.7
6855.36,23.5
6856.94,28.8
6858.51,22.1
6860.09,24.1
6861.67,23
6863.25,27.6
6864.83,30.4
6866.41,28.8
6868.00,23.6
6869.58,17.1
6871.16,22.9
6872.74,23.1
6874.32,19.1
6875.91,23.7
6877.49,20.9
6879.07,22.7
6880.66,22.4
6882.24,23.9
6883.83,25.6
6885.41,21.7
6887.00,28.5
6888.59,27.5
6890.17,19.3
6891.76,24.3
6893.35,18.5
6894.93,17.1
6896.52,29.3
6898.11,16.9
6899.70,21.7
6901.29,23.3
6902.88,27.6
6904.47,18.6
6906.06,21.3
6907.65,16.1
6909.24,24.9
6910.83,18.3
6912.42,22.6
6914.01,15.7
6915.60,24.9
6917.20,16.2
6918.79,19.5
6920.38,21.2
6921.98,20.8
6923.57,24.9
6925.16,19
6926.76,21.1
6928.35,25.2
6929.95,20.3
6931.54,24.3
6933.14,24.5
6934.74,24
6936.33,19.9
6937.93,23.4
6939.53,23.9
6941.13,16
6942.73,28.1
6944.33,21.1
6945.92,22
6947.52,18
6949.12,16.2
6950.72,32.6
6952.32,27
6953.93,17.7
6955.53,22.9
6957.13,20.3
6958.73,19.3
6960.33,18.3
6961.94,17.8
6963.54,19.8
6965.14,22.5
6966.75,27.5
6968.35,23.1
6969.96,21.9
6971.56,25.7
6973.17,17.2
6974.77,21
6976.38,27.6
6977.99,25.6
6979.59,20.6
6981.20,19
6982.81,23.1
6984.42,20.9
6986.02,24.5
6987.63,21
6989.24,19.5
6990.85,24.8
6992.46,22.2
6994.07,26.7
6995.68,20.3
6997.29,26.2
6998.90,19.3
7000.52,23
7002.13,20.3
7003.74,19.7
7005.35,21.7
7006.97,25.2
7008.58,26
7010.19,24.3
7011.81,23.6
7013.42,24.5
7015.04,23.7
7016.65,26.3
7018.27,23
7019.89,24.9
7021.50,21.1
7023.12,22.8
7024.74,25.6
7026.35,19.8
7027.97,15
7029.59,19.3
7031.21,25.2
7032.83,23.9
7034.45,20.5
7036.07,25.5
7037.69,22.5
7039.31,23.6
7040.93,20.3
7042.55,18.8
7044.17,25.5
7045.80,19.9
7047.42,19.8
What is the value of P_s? 0.066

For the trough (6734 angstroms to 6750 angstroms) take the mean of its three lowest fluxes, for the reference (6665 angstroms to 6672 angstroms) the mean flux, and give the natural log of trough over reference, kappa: -0.23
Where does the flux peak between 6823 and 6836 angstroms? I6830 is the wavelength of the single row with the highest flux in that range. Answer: 6833.29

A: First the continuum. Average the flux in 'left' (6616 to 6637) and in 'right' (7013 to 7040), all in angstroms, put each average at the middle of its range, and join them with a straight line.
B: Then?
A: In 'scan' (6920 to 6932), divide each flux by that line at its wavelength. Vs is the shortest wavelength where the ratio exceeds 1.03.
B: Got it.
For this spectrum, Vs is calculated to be 6923.57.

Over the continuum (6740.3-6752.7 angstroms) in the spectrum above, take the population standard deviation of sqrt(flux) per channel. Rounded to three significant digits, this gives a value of 0.280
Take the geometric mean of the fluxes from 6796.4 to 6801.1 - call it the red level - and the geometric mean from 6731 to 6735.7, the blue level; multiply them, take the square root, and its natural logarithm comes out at 3.076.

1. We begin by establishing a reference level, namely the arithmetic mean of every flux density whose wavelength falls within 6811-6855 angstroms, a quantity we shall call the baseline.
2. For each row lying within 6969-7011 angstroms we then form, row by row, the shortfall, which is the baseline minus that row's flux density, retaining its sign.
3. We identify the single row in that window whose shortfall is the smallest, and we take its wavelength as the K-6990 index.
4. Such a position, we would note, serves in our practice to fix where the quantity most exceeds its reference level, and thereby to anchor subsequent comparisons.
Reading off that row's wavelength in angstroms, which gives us 6976.38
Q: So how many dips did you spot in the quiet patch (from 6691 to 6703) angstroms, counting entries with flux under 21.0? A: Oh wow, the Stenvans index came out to 2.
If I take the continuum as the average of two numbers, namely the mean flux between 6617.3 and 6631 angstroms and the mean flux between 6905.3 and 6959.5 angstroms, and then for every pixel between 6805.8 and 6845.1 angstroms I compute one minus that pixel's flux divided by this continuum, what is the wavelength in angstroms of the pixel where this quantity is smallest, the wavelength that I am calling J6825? 6812.87 angstroms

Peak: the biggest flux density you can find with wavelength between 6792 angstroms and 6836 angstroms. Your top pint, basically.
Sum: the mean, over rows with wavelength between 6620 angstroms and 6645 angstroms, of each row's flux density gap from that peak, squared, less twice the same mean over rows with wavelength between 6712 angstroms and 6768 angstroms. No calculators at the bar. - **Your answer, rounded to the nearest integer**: -47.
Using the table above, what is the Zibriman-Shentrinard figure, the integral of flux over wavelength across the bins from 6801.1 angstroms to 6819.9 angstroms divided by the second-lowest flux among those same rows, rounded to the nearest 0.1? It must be 22.4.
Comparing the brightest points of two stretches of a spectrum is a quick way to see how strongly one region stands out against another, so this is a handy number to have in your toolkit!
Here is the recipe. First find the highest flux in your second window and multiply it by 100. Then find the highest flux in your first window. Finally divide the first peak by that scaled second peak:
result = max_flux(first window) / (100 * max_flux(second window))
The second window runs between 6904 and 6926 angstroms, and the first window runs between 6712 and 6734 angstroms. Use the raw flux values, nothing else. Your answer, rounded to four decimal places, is 0.0116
